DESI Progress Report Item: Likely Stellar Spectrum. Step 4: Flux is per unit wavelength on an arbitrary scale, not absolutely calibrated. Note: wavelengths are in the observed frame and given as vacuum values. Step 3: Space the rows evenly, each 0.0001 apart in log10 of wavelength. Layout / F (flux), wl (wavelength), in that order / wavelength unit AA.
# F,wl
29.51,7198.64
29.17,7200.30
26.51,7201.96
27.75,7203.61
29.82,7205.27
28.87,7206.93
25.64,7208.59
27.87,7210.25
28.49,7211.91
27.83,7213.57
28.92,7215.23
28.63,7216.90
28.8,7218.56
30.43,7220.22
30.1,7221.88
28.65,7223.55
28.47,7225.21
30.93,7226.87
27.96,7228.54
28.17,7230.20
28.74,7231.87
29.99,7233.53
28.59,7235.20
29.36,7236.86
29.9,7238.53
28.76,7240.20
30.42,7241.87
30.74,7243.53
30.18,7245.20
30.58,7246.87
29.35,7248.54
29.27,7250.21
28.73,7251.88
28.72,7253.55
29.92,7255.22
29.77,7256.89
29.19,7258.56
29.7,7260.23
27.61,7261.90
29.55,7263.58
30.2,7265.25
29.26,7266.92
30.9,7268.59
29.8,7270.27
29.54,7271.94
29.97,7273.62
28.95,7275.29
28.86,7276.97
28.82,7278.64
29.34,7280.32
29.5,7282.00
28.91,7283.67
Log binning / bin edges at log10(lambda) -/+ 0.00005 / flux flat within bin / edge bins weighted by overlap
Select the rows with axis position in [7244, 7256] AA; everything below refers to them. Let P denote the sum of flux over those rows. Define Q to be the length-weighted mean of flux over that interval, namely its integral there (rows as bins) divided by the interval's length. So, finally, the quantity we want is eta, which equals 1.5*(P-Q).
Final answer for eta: 266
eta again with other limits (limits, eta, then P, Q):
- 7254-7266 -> 265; 206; 29.4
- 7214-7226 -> 262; 204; 29.1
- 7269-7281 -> 264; 205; 29.4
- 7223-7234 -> 261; 203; 29.0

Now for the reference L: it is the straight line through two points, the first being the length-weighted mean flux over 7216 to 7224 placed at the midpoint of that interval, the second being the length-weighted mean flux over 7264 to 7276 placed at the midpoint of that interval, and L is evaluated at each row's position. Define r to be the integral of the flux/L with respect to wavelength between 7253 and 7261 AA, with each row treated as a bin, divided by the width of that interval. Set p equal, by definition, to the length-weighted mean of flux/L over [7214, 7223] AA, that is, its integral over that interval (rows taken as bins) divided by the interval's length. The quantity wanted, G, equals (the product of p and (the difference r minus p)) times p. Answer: -0.005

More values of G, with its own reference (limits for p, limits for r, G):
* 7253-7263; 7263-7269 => 0.024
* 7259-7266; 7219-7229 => 0.019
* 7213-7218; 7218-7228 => 0.032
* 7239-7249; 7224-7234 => -0.030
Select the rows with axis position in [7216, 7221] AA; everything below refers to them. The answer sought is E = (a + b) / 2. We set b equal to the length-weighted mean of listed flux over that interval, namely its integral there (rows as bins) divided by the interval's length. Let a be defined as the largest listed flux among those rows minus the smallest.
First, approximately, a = 1.80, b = 29.2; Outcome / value 15.5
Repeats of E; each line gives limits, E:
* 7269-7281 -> 15.3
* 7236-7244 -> 15.9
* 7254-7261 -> 15.2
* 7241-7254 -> 15.9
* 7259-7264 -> 15.5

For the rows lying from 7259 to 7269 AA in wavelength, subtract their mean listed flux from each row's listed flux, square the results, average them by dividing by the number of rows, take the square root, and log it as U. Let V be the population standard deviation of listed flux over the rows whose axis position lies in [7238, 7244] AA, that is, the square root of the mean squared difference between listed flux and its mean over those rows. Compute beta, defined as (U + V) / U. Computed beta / 1.75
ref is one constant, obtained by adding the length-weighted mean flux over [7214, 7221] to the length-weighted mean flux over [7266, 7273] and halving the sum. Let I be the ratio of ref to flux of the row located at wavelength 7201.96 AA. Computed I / 1.11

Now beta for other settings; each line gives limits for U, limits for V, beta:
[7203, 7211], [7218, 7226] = 1.58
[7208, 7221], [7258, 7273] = 1.66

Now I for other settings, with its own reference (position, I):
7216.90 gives 1.03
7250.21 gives 1.01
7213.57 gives 1.06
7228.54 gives 1.05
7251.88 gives 1.03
